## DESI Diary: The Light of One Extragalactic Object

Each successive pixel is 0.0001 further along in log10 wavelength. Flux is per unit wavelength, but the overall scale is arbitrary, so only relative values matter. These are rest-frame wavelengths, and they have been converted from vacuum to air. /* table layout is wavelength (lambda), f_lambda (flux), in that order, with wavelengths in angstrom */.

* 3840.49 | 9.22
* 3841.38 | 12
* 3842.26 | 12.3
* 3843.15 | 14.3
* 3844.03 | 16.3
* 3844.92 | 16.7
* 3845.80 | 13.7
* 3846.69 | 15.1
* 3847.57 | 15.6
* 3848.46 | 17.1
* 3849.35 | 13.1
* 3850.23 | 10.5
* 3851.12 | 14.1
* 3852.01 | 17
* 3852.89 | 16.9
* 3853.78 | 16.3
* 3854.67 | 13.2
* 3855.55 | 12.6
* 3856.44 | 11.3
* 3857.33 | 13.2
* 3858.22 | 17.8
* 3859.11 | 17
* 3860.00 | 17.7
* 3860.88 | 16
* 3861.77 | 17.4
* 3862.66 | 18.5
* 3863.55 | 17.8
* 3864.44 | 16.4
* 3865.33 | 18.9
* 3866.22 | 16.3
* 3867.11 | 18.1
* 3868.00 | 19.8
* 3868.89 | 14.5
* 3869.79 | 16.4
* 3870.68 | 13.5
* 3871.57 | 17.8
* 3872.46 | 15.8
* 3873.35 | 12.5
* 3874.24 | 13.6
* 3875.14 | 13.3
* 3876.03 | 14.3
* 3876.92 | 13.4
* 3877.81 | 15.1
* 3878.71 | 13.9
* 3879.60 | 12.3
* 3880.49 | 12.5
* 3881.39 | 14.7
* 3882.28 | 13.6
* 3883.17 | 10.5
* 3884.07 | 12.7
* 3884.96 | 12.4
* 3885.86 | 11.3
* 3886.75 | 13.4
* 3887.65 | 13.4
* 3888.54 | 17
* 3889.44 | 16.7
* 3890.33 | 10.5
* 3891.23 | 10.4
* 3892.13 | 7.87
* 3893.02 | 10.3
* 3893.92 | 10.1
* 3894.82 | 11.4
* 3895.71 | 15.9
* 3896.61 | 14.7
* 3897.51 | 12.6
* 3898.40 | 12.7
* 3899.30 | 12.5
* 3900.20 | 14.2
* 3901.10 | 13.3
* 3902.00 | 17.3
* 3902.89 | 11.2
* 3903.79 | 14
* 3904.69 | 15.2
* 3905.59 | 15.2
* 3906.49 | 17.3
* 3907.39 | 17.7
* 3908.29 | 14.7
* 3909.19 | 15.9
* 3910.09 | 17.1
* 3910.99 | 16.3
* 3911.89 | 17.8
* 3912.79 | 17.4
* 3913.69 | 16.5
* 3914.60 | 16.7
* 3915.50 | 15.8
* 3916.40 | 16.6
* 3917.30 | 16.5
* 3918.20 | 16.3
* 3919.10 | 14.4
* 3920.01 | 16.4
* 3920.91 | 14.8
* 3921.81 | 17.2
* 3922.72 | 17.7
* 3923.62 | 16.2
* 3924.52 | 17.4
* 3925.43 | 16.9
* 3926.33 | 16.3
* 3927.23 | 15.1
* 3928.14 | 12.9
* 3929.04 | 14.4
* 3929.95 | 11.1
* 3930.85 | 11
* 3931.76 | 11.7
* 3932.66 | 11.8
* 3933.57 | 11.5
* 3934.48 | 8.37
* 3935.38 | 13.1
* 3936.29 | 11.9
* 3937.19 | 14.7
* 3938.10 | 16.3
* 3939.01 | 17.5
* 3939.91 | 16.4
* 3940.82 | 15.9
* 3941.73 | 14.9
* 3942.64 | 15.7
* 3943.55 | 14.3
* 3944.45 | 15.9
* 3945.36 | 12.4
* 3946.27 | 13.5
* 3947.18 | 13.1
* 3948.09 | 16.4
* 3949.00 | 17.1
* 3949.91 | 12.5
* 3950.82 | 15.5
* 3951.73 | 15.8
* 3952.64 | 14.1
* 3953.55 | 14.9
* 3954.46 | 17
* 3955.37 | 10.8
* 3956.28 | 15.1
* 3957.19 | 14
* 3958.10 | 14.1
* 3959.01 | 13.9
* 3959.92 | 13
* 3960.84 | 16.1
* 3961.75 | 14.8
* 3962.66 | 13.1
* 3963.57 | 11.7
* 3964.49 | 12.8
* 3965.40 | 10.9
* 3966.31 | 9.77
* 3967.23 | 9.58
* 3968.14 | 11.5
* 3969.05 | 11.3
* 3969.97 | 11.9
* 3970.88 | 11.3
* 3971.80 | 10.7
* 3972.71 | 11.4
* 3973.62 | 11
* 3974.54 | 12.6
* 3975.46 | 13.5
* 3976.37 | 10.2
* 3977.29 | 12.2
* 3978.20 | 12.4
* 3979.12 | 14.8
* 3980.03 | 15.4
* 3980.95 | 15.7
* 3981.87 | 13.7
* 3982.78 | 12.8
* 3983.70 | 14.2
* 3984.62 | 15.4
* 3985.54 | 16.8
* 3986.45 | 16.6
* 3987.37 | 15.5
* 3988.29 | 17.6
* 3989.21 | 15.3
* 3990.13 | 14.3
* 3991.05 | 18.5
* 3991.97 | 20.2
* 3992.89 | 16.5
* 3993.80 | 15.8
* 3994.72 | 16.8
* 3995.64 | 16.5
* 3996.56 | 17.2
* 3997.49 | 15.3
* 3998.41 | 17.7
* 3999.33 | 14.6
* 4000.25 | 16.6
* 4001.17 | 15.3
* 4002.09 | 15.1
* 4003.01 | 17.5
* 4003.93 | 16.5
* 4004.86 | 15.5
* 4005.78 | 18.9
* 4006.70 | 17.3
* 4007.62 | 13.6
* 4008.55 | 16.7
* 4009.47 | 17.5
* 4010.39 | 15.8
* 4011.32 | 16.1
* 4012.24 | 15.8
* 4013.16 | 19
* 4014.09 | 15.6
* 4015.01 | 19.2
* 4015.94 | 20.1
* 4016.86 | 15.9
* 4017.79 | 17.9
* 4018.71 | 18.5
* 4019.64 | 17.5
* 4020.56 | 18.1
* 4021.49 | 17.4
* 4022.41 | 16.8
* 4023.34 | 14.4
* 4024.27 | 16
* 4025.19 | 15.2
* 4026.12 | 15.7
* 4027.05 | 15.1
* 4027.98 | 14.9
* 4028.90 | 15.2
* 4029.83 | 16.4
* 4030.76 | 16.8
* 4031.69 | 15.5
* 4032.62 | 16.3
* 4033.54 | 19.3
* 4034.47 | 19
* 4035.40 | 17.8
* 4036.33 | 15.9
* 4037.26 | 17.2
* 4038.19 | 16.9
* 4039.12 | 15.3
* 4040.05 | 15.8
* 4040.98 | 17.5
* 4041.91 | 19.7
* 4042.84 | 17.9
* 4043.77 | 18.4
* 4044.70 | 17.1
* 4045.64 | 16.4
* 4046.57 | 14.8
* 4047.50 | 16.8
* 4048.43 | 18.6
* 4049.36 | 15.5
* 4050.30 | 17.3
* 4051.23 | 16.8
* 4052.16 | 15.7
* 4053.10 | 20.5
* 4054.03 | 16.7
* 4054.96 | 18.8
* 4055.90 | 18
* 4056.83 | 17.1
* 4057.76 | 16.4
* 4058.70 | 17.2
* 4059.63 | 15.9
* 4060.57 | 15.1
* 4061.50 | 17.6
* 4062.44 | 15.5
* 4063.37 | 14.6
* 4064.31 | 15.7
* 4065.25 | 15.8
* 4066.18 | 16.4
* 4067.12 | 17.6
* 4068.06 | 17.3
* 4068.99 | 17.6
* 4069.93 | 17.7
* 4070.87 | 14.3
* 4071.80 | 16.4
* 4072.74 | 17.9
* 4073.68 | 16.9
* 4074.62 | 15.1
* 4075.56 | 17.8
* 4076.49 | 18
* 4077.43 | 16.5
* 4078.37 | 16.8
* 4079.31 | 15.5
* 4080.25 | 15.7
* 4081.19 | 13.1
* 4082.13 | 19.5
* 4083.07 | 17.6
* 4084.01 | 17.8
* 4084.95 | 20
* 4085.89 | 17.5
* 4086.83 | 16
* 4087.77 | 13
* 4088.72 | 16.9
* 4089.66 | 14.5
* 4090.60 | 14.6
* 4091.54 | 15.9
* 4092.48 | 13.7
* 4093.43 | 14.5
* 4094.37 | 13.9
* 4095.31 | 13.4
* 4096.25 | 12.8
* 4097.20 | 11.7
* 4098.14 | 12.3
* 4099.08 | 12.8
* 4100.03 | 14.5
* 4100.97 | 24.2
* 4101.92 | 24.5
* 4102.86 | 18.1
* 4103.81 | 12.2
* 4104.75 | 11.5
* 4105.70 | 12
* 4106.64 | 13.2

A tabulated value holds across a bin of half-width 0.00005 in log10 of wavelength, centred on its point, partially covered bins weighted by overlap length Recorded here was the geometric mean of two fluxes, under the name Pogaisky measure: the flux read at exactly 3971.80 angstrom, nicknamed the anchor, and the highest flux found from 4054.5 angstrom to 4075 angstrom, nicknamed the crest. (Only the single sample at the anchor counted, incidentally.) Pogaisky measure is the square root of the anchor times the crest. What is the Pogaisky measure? 14.2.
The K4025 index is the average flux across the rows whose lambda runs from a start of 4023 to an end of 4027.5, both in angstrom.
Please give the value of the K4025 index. 15.3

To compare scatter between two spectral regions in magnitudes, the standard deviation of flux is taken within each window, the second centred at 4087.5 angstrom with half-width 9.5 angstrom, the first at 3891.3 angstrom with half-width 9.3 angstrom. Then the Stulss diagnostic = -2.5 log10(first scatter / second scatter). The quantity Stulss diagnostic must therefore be -0.09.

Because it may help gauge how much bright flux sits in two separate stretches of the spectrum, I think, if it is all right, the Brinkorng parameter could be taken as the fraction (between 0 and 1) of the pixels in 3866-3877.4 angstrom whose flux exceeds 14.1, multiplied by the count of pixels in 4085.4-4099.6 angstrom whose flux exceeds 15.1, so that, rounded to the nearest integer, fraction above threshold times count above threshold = 2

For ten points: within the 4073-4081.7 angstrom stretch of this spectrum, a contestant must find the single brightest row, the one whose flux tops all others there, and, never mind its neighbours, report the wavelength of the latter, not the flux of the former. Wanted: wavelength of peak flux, 4076.49 angstrom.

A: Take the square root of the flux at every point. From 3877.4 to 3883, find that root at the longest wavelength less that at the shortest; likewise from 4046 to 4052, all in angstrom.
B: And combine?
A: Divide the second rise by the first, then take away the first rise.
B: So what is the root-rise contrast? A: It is -1.1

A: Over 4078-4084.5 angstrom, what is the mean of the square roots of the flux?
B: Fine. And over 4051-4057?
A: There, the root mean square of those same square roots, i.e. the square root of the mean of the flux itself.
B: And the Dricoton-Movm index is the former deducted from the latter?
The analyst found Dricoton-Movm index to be 0.1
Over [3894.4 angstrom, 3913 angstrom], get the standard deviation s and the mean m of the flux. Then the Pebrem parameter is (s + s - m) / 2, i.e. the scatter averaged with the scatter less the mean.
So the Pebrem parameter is -5.4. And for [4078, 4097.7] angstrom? -5.5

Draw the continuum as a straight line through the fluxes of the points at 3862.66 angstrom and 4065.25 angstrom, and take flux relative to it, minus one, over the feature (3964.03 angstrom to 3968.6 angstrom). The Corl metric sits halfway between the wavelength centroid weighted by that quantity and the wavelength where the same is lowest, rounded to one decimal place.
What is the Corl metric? 3966.8 angstrom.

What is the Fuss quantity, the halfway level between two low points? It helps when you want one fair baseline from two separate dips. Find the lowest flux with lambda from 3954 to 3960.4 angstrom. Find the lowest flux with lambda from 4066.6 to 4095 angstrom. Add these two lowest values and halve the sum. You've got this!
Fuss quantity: 11.9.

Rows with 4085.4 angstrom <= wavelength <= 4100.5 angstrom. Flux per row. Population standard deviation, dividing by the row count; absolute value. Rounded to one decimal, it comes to 1.6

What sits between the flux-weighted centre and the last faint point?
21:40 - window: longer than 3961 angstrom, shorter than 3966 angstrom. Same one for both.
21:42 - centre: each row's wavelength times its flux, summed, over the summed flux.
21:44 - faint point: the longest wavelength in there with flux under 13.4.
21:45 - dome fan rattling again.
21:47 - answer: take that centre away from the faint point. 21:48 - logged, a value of 1.9 angstrom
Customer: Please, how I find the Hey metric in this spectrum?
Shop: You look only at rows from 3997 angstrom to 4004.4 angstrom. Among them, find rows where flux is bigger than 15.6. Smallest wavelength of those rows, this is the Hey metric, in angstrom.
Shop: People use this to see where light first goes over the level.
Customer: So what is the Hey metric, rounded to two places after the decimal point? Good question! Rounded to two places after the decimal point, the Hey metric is 3998.41 angstrom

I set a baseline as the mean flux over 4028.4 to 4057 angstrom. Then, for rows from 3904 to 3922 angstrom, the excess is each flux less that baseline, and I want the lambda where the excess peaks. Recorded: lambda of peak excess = 3911.89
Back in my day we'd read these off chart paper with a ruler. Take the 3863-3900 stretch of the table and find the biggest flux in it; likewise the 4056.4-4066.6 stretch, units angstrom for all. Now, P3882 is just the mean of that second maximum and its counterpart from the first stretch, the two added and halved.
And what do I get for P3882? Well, 18.7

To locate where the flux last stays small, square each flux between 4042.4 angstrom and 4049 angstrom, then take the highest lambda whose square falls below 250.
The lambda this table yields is 4046.57 angstrom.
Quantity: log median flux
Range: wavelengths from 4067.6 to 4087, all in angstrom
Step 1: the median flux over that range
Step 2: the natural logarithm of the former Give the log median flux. 2.85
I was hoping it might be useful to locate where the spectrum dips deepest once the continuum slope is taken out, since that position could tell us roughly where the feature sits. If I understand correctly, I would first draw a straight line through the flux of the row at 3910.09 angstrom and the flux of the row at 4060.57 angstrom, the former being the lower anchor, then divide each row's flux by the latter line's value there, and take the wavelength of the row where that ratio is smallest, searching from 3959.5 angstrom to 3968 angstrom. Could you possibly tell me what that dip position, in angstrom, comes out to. 3967.23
